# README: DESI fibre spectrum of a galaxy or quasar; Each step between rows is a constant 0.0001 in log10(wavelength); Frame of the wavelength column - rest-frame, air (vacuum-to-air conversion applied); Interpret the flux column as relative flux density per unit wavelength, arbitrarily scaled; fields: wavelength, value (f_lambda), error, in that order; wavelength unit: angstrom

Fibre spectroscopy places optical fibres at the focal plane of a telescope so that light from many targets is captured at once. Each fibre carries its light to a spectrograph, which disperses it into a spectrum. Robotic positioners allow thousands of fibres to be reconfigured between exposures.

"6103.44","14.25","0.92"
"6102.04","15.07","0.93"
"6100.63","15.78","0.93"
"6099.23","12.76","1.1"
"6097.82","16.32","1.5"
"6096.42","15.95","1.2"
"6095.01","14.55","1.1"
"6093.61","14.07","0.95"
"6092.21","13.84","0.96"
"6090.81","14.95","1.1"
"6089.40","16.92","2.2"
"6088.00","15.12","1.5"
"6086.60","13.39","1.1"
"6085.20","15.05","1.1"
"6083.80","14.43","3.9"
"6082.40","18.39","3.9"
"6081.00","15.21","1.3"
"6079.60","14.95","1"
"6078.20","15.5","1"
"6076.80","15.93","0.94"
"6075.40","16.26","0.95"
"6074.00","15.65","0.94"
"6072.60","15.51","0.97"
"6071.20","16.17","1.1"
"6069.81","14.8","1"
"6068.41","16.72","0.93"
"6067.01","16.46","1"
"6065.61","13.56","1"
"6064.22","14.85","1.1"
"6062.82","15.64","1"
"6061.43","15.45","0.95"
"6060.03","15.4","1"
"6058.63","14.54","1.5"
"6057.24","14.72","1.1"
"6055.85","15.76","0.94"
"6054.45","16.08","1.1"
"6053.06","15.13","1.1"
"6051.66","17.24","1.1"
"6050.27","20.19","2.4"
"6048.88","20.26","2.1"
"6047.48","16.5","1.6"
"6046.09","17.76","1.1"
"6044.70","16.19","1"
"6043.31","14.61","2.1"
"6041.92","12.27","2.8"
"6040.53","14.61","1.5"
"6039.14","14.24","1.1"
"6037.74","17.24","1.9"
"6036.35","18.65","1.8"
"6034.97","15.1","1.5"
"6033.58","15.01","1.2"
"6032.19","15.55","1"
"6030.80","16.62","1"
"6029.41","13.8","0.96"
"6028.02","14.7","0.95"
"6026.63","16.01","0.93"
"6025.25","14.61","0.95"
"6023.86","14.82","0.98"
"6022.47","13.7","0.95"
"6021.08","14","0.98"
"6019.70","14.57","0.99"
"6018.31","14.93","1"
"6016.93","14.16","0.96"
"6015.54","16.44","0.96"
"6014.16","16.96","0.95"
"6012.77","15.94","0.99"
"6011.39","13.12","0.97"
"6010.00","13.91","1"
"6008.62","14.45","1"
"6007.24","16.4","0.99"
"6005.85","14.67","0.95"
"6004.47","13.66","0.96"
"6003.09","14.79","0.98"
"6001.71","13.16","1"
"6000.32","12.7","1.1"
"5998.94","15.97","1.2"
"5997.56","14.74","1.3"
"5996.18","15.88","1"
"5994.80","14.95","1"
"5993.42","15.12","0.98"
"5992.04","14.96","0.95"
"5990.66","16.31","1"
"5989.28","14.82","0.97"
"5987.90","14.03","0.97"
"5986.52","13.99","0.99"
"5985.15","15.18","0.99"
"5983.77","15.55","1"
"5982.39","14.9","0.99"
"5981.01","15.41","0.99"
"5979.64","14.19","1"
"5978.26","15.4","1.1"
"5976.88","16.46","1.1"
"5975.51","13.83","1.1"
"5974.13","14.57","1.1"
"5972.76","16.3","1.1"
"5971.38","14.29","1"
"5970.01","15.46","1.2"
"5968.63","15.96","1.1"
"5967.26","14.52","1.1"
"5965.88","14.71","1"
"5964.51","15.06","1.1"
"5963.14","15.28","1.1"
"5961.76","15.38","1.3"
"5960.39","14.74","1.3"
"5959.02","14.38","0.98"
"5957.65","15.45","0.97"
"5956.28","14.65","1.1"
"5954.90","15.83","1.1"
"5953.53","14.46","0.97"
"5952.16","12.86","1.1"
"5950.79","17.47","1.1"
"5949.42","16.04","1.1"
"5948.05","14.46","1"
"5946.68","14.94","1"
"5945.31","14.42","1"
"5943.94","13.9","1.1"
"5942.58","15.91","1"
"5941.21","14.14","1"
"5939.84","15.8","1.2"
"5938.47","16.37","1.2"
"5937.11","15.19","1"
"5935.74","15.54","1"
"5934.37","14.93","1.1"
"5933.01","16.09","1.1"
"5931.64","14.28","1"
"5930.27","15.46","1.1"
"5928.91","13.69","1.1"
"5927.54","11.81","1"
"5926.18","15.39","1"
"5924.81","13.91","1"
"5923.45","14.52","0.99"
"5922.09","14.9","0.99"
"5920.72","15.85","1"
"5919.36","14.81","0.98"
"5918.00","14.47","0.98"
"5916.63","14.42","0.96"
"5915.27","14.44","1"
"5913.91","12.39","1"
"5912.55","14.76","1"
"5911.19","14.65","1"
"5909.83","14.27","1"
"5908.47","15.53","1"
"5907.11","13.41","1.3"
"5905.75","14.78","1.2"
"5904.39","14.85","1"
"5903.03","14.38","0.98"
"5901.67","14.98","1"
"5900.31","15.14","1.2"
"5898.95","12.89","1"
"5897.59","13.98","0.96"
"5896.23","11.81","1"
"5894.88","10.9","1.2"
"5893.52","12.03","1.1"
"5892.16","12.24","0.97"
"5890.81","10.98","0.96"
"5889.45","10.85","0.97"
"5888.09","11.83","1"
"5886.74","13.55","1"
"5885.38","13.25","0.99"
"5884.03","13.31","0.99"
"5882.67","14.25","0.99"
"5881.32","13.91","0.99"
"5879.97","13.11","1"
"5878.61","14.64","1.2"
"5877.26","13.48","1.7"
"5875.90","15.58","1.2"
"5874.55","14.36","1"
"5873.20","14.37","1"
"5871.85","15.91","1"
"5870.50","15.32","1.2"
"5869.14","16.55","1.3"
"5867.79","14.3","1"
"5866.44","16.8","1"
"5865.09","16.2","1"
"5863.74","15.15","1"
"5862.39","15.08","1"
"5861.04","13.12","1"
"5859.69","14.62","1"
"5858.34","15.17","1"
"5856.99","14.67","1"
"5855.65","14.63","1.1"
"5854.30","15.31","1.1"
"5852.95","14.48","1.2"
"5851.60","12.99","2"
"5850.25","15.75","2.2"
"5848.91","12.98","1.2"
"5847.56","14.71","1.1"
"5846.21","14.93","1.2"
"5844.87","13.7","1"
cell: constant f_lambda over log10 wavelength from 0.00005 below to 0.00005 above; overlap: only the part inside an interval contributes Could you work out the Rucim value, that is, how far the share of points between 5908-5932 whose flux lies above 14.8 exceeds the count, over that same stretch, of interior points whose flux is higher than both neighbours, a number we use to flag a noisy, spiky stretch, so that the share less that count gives -4.7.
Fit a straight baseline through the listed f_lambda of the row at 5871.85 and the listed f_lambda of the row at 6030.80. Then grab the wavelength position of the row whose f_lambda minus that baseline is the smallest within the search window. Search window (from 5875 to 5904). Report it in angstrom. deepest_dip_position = 5889.45 angstrom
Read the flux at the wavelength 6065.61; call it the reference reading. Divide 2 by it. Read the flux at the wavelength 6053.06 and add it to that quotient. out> 15.3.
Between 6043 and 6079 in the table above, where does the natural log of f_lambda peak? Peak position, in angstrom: 6048.88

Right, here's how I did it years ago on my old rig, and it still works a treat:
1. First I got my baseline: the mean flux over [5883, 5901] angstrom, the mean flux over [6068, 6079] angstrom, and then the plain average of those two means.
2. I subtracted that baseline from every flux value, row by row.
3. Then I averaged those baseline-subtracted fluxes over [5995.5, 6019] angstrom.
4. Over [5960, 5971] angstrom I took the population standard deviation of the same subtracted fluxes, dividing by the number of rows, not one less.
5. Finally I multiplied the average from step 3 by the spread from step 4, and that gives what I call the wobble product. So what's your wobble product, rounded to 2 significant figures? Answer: 0.29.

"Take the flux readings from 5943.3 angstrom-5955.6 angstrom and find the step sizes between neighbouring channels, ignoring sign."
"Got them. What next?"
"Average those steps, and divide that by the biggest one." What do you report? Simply 0.33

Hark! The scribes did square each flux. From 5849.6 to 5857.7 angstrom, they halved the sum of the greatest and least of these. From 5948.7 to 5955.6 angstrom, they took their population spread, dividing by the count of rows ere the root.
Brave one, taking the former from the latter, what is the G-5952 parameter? -161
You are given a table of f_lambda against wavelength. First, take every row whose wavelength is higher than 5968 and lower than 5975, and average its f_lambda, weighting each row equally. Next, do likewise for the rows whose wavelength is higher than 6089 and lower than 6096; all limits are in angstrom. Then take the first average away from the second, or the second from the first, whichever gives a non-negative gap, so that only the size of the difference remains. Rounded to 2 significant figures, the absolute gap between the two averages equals 0.45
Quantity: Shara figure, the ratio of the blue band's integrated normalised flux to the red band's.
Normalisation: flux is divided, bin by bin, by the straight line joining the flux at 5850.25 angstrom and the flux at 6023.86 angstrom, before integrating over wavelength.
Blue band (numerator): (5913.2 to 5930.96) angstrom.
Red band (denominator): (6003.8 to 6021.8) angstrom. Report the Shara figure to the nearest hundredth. 0.92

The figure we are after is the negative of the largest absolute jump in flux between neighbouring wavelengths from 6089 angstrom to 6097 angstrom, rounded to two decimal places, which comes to -1.97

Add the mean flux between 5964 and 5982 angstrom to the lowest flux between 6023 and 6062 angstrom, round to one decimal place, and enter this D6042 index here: 27.4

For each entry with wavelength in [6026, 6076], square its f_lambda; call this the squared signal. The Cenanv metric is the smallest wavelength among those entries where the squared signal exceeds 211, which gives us 6026.63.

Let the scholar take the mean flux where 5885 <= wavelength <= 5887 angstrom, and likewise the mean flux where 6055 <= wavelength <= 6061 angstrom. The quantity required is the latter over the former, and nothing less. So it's 1.13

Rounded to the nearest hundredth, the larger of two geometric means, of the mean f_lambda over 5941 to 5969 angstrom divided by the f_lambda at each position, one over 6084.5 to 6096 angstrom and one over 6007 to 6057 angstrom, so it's 1.02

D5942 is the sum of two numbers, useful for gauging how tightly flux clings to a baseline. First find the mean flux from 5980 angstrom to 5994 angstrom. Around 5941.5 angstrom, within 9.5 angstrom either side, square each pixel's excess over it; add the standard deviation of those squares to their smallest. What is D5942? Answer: 1.5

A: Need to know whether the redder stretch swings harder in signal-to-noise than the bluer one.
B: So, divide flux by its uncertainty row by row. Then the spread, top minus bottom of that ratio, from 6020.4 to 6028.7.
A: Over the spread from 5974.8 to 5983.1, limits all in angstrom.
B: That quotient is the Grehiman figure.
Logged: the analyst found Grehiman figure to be 1.0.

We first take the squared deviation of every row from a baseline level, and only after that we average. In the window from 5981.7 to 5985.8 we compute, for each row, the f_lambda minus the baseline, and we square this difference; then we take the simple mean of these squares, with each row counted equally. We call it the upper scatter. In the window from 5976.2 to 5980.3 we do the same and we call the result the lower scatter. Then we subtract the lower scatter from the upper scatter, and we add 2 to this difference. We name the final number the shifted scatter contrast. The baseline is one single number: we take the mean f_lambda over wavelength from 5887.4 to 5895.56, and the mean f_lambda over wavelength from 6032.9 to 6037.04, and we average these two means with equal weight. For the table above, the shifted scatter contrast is 0.8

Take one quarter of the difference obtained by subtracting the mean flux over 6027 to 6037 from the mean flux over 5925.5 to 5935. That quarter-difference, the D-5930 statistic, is -0.28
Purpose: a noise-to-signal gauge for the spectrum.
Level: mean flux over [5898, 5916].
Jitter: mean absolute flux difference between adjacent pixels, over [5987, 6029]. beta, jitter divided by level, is 0.078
